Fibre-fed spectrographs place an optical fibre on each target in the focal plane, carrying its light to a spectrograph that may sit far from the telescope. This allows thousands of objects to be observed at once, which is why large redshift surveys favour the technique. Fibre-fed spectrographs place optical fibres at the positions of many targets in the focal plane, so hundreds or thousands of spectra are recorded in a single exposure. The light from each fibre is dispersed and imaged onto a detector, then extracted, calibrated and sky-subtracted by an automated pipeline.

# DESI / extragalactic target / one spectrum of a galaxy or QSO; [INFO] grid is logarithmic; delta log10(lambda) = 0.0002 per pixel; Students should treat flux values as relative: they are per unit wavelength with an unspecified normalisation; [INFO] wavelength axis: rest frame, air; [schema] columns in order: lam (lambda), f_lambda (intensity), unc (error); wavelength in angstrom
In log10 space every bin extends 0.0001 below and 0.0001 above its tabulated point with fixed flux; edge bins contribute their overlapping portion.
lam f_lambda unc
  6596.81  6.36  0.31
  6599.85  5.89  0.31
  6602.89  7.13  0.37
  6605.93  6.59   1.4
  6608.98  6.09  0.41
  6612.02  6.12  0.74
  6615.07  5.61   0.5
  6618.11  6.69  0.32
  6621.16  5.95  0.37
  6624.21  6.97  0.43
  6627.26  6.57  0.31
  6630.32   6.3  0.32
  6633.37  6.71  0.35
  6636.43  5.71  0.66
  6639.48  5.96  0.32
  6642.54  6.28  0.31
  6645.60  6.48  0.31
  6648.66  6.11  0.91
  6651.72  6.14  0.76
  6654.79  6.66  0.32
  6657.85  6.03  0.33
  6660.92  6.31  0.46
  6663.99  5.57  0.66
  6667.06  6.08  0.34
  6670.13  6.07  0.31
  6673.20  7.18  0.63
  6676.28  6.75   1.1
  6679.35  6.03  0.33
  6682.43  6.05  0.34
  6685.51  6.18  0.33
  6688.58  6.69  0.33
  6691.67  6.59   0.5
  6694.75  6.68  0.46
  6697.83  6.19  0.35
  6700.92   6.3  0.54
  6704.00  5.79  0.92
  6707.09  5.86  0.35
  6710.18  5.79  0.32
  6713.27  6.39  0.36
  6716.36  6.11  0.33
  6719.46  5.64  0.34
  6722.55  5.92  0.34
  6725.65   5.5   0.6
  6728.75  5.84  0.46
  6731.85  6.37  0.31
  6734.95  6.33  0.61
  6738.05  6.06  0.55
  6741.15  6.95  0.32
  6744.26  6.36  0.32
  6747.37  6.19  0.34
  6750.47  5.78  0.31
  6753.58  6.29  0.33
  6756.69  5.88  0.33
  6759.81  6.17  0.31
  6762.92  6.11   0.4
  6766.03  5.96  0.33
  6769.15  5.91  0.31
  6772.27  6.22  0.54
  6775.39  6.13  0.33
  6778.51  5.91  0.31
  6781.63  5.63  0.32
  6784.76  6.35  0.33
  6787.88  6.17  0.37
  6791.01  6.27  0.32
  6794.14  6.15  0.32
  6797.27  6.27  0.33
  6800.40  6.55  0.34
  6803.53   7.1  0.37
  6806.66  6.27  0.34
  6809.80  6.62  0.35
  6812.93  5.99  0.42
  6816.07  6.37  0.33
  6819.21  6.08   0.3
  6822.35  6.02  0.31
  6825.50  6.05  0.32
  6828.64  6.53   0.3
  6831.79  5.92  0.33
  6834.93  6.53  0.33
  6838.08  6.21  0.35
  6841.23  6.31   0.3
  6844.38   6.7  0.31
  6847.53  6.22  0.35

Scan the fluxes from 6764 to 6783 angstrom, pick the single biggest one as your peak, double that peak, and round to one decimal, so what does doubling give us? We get 12.4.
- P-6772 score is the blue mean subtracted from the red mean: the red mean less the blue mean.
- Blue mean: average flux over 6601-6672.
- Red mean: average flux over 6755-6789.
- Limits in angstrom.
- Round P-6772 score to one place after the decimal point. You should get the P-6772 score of -0.2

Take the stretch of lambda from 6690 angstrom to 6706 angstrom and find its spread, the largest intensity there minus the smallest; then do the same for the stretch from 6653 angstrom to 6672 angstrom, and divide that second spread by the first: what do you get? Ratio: 1.2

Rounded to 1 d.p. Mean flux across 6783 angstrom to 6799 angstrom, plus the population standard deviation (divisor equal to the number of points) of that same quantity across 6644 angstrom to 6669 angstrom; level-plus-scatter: 6.5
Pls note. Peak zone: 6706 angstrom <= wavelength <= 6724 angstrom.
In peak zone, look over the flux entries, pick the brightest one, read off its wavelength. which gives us 6713.27 angstrom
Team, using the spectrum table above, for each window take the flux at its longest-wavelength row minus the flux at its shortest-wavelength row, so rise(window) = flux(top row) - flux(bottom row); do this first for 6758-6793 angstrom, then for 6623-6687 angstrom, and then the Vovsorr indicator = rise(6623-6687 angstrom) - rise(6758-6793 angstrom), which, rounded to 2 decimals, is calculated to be -0.89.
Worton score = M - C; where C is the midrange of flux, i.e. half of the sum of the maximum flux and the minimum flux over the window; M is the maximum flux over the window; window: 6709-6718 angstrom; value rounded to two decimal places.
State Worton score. 0.30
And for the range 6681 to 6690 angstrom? 0.32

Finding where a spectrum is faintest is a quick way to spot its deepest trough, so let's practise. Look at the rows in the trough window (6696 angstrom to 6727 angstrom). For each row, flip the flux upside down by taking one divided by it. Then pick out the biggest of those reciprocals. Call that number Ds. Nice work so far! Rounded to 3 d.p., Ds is 0.182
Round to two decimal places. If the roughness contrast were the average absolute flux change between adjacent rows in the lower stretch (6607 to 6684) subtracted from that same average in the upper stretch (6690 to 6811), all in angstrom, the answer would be -0.16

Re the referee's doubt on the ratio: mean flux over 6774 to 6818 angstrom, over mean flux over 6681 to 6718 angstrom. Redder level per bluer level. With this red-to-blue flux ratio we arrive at 1.01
